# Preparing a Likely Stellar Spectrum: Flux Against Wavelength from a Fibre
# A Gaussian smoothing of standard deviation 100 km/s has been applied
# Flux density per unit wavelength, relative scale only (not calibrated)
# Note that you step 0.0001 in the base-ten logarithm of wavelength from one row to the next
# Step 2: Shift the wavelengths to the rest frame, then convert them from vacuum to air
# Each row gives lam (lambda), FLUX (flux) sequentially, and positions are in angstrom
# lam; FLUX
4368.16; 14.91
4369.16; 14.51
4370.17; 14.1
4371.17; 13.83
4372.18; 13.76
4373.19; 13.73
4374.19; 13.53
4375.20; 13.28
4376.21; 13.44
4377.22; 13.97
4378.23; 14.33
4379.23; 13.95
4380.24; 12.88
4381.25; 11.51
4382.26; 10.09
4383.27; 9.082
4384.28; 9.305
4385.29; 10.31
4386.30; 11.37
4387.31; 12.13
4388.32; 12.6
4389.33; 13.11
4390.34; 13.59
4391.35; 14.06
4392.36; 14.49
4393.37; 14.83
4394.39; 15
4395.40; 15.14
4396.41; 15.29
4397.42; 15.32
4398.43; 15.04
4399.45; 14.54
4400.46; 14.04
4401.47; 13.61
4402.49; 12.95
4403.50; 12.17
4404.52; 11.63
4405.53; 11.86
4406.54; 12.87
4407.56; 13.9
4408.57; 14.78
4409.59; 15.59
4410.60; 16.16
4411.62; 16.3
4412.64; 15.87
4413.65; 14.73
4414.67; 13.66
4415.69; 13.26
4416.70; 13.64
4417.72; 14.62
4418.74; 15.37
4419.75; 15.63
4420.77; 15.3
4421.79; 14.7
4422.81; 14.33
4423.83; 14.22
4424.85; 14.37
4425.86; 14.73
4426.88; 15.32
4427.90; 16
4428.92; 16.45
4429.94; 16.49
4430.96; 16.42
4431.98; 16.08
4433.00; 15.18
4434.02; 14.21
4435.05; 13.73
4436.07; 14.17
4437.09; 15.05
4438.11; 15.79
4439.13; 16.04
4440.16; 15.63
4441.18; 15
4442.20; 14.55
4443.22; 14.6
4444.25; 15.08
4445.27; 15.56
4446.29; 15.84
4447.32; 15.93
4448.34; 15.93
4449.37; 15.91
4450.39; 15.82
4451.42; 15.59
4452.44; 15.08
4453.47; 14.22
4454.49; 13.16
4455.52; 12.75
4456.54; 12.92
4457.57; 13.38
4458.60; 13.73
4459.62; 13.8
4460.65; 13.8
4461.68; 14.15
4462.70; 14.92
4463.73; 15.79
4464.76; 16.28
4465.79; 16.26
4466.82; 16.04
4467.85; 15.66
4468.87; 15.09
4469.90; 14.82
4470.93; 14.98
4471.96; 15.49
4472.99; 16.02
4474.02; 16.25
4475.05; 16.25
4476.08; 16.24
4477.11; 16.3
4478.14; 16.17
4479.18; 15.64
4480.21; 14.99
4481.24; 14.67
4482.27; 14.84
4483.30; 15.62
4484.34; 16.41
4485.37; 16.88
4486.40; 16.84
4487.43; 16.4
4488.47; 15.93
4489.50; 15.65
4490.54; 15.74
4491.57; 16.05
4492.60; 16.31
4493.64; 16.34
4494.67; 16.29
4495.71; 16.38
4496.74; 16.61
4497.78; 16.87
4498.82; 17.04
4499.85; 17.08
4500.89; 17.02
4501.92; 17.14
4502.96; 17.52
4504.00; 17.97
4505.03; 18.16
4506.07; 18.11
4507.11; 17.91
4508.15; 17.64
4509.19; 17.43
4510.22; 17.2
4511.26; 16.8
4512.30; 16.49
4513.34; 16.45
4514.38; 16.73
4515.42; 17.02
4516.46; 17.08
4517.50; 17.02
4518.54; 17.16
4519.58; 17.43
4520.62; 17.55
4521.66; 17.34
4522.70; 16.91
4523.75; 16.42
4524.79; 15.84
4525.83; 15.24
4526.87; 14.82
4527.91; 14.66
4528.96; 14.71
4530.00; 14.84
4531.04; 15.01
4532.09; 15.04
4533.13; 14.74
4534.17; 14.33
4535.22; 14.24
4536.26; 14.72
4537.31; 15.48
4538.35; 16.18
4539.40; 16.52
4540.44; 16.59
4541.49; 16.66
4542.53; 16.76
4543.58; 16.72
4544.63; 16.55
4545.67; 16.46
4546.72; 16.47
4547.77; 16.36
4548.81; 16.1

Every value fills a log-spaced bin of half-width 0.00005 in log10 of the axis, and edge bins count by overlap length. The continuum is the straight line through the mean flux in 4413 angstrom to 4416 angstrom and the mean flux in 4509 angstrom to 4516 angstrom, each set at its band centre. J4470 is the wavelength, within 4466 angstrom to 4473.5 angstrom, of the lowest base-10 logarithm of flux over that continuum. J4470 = 4469.90 angstrom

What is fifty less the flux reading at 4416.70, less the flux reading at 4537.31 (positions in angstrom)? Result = 20.9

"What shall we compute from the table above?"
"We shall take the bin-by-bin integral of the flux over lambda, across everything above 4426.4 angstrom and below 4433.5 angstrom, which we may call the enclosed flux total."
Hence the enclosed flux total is 114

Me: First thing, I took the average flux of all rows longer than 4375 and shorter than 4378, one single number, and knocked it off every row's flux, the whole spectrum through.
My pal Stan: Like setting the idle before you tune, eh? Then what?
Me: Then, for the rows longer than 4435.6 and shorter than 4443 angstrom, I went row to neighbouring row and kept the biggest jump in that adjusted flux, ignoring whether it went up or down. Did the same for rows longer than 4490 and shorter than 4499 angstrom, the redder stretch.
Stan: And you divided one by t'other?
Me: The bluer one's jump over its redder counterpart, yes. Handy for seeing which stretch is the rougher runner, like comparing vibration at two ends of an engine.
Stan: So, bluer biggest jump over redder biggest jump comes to 2.84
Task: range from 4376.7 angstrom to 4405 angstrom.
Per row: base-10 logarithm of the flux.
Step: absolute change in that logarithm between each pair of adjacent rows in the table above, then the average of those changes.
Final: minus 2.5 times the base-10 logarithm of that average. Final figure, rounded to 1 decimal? 4.2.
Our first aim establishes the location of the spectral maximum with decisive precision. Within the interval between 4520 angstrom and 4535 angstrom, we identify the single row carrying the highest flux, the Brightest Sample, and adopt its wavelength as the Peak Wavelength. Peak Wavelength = 4520.62 angstrom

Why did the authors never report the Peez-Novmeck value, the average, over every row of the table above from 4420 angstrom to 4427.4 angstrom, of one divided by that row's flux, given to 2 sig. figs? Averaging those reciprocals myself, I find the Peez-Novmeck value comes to 0.068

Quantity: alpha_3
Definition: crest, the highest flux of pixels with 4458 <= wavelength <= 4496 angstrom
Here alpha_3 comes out 16.88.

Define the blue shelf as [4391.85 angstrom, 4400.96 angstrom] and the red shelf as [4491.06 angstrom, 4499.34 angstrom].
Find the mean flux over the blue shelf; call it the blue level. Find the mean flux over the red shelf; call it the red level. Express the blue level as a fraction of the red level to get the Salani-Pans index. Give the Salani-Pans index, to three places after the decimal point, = 0.901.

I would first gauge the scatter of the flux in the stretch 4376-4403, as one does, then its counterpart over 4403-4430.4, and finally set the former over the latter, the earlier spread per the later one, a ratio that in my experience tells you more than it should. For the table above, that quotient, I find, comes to 1.3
